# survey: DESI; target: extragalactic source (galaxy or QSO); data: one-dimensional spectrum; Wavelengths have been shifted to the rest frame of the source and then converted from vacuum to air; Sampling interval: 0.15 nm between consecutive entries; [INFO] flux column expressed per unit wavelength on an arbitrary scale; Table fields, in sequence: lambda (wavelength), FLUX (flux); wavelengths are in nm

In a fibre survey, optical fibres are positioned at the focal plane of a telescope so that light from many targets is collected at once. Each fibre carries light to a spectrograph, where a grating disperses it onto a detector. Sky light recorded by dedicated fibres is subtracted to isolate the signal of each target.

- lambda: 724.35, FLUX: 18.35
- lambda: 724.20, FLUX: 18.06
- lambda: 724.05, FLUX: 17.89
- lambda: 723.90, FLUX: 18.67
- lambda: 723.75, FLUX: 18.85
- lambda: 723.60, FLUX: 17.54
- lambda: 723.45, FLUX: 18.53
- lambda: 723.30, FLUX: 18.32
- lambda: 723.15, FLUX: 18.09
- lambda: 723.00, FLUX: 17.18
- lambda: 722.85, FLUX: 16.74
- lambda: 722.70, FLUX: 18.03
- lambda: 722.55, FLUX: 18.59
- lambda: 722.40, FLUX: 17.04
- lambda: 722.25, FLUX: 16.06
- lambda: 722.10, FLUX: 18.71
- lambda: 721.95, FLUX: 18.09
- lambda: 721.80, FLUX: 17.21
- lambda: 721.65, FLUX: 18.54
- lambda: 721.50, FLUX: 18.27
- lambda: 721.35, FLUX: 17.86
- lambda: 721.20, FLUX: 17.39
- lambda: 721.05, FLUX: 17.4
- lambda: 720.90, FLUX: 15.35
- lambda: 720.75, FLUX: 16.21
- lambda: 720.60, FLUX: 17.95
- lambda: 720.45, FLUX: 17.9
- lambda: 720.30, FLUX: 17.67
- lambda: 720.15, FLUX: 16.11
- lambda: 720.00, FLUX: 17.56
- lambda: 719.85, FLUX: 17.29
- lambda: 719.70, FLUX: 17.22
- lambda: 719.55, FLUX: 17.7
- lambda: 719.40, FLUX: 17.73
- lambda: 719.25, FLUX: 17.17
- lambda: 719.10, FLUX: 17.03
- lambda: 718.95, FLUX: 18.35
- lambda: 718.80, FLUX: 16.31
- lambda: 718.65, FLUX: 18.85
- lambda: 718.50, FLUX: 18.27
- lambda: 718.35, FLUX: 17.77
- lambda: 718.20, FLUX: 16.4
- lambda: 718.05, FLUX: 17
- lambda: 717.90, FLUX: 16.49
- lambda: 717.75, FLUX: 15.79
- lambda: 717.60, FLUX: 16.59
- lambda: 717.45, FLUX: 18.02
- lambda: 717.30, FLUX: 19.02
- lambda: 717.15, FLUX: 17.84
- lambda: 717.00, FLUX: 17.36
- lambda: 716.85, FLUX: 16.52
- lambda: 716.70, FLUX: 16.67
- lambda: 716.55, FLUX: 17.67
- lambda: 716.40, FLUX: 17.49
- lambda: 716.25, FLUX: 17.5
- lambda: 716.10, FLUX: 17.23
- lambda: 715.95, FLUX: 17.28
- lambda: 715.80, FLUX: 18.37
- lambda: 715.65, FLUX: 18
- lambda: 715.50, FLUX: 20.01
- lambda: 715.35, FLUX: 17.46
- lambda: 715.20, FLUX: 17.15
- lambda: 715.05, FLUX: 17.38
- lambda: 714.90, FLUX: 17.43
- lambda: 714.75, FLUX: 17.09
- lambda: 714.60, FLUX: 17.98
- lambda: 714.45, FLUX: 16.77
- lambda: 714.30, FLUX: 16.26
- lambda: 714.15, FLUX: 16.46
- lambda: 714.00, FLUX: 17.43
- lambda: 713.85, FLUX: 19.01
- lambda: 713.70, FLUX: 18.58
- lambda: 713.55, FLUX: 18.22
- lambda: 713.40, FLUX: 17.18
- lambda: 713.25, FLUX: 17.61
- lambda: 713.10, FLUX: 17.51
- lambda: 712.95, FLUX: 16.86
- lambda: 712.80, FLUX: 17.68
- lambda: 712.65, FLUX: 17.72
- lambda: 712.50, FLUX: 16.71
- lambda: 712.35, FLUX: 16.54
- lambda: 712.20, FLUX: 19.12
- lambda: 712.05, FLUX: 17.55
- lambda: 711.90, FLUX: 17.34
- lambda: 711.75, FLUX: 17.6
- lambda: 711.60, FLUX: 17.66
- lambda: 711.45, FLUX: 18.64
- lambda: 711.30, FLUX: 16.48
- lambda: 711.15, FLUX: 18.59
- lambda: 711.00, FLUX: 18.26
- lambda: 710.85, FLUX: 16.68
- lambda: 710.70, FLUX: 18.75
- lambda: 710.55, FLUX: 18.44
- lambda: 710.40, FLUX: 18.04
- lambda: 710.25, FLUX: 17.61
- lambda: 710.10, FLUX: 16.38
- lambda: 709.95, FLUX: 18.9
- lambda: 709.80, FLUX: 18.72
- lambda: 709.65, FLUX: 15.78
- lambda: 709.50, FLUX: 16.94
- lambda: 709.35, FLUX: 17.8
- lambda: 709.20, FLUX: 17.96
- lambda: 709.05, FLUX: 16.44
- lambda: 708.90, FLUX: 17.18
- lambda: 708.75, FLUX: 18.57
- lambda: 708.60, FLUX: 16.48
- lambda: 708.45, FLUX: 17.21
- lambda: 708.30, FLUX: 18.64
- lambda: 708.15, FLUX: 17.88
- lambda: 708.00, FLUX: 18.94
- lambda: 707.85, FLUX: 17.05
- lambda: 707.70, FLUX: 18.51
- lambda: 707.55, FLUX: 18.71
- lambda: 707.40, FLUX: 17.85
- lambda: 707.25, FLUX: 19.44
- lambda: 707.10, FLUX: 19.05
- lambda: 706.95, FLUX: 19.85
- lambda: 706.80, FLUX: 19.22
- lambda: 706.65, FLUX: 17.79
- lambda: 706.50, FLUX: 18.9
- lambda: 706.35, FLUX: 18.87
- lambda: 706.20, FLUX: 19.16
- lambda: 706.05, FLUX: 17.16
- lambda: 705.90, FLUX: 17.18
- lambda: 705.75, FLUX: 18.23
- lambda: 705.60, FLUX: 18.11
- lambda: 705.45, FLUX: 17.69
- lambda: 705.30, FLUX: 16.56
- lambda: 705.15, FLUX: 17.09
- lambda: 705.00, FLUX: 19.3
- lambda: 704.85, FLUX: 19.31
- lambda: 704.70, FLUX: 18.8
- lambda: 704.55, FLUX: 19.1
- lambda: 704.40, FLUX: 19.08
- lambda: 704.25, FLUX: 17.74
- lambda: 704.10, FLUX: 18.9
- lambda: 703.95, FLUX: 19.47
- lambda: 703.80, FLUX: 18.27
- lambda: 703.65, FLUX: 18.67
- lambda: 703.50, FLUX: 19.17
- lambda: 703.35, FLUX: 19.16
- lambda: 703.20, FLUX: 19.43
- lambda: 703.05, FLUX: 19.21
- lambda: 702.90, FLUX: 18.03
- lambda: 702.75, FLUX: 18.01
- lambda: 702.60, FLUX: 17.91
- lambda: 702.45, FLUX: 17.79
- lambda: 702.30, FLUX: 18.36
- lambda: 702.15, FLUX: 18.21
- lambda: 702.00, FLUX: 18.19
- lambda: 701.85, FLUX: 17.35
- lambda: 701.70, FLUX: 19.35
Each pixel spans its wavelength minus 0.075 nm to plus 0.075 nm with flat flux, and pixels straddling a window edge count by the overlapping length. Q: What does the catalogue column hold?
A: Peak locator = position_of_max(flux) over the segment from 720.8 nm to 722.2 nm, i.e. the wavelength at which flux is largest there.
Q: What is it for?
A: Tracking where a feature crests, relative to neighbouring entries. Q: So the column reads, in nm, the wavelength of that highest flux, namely 722.10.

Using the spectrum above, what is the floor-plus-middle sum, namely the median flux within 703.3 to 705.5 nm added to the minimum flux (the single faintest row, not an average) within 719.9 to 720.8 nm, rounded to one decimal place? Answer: 35.0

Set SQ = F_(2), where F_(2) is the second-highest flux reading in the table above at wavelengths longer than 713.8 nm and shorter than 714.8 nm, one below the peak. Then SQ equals 17.98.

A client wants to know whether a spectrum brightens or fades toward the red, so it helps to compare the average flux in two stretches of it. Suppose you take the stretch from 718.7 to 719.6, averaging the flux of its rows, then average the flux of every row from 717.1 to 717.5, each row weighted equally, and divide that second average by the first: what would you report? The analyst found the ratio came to 1.05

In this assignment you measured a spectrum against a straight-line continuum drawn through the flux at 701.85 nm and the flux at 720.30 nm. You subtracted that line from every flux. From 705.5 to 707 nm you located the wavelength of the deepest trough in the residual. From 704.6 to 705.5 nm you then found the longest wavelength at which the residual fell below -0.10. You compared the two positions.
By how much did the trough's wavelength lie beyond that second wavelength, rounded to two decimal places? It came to 0.75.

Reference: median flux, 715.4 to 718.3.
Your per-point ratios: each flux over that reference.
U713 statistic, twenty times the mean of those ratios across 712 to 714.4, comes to 20.2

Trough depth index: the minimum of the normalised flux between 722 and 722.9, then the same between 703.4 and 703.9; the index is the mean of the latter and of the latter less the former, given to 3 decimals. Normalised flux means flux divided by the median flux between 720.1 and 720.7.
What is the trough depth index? 0.576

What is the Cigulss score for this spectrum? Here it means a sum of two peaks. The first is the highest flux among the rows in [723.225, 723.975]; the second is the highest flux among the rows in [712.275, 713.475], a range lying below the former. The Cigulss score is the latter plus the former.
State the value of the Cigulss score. 36.6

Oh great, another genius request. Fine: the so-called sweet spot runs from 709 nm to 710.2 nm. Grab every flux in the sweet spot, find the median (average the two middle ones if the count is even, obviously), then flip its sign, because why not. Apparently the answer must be -17.4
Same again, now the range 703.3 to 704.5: -19.0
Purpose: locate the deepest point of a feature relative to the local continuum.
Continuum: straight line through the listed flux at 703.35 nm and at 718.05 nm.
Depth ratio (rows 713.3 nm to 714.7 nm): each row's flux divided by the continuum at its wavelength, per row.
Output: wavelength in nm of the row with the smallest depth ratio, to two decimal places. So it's 714.30 nm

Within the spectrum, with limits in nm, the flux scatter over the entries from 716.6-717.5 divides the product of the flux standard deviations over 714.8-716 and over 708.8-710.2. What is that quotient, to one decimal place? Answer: 1.1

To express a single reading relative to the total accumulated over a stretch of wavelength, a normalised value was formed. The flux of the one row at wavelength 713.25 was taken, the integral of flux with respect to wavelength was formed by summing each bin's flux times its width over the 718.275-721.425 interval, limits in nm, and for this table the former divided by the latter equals 0.322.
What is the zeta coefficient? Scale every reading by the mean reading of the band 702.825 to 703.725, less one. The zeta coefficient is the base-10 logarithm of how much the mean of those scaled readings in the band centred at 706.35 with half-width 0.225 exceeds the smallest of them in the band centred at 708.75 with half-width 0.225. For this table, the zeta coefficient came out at -0.9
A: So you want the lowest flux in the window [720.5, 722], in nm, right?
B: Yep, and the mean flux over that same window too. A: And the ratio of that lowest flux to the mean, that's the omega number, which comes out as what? 0.88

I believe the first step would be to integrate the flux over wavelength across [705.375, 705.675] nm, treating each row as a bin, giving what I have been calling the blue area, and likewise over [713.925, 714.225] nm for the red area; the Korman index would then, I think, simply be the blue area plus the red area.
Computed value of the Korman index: 10.5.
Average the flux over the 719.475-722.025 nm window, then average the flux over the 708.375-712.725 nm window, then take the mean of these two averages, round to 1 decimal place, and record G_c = 17.5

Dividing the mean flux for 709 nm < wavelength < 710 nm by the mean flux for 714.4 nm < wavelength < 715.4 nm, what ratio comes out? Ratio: 1.01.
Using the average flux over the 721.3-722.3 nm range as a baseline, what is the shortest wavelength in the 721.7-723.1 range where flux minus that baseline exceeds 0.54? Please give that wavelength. 722.10 nm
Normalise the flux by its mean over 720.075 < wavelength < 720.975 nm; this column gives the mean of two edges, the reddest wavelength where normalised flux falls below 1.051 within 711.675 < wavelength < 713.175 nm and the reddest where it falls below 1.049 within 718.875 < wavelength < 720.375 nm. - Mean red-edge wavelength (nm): 716.70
